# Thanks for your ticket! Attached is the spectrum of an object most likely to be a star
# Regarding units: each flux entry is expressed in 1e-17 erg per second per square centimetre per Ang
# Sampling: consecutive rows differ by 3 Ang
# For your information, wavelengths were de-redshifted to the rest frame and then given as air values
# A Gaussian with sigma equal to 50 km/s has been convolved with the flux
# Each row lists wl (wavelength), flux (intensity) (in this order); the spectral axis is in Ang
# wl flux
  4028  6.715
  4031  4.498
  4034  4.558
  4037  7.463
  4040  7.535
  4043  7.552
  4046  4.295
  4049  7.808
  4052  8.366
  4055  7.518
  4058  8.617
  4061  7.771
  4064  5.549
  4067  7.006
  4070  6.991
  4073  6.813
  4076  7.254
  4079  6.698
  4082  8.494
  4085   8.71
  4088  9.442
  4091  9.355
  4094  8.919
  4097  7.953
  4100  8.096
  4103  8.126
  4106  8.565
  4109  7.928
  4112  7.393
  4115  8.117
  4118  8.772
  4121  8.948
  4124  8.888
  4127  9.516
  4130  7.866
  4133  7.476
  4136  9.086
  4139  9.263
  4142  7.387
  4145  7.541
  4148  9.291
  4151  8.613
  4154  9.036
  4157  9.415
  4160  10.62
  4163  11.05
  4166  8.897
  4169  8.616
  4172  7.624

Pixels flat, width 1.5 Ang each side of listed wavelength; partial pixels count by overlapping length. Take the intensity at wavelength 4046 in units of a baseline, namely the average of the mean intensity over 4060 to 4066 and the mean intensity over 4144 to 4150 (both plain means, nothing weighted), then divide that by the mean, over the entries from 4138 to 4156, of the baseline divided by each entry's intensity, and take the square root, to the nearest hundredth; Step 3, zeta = 0.80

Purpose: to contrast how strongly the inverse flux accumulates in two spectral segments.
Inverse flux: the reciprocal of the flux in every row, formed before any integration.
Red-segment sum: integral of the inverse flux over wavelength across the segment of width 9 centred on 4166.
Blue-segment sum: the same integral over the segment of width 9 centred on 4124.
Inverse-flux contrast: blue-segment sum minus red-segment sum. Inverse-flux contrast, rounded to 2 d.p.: 0.03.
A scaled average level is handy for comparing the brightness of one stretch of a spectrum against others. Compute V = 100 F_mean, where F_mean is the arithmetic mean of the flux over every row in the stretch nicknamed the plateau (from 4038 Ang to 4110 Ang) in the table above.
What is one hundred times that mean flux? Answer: 772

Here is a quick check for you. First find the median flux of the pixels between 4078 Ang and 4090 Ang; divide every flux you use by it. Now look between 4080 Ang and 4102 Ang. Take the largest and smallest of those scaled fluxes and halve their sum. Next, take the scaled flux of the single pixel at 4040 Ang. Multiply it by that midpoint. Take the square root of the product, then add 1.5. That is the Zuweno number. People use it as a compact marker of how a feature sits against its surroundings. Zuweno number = 2.44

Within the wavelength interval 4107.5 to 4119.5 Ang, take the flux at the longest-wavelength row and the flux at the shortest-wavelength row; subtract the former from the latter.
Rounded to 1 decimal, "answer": -0.8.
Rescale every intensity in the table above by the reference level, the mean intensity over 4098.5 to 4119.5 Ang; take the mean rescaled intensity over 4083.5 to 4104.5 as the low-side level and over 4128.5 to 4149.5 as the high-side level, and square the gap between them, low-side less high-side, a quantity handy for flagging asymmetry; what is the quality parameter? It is 0.002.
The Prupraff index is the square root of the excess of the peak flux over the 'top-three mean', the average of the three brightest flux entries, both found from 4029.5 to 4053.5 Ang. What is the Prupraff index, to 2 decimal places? 0.68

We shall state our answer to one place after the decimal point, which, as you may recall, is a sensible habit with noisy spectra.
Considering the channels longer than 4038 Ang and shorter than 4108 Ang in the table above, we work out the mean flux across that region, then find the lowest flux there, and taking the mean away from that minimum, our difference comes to -3.4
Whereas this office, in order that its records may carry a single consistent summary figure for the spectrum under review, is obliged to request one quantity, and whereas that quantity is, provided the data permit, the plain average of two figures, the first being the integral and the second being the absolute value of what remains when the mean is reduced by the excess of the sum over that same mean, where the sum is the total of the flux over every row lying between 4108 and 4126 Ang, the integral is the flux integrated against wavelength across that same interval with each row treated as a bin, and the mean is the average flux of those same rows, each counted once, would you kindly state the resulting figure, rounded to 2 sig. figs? 92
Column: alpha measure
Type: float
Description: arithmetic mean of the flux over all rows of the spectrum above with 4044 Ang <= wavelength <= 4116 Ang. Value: 7.7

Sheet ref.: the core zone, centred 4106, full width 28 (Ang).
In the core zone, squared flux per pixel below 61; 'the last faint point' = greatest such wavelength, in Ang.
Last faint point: 4112 Ang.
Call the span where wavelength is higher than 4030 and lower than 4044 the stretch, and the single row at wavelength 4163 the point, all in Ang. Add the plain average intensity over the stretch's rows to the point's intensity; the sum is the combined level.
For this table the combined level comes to 17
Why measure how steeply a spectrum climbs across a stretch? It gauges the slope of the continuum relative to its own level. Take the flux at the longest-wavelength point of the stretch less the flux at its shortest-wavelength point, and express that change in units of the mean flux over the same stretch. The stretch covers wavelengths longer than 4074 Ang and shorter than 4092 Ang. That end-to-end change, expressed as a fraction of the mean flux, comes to 0.25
